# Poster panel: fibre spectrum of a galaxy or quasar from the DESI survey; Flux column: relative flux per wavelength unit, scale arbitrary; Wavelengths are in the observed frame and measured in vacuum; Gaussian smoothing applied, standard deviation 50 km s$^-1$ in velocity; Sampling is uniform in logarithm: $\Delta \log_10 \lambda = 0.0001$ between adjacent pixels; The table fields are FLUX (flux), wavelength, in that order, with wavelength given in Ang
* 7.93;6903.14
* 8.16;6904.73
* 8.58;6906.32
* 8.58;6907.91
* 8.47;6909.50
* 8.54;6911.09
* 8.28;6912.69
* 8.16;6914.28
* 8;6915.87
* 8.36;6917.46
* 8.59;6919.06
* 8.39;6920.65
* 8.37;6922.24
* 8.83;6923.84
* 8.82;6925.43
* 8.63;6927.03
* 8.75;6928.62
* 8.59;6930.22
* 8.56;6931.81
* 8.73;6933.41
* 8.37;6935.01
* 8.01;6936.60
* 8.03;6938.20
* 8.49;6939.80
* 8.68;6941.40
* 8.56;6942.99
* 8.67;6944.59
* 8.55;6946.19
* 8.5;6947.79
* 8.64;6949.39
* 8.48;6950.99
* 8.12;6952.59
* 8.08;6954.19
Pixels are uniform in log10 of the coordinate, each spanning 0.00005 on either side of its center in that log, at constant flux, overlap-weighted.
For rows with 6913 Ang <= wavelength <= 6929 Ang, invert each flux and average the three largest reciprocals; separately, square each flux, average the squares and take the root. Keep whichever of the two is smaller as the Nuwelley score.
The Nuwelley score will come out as 0.122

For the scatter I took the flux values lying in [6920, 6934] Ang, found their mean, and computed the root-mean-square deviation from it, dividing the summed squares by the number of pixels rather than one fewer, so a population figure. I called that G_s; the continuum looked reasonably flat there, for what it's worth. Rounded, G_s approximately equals 0.161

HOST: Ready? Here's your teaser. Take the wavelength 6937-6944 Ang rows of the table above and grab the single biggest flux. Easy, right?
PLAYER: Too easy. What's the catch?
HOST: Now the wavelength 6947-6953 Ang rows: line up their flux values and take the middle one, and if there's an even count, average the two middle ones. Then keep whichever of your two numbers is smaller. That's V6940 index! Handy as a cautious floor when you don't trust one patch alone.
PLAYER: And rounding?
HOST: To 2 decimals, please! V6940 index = 8.49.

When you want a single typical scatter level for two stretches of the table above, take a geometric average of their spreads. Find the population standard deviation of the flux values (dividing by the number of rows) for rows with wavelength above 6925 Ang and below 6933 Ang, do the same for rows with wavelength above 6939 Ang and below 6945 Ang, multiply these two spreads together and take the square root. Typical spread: 0.09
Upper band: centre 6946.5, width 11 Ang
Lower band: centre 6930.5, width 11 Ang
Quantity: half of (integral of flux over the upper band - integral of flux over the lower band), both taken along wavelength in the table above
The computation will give -0.2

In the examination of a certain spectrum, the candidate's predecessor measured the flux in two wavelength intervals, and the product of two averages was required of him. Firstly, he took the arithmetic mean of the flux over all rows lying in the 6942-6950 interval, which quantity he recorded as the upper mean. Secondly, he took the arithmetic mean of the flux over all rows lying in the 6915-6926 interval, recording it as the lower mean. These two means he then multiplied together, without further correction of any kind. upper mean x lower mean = 72.8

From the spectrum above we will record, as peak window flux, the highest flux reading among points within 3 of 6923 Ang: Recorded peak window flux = 8.83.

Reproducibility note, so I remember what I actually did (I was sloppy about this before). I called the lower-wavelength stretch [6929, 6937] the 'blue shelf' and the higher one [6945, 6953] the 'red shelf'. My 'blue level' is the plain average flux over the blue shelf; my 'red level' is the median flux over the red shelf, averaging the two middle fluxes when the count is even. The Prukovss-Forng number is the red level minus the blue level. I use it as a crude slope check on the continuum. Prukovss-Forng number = 0.0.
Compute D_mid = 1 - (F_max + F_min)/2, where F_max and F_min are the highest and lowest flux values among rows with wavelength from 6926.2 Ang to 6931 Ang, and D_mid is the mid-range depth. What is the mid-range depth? -7.67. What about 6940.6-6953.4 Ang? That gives -7.40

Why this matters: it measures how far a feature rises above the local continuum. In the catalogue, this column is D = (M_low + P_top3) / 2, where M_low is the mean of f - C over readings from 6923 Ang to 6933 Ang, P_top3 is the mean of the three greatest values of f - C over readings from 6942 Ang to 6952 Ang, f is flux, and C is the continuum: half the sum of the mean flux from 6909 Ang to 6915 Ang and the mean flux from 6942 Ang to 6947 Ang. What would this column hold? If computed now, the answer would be 0.18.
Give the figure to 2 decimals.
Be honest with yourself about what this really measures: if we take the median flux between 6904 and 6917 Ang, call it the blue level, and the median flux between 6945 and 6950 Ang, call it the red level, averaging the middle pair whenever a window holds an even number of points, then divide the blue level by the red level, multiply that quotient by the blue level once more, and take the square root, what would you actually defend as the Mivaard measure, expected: 2.86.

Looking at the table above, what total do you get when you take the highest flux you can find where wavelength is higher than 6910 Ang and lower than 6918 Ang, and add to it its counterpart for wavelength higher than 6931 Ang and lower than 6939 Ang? 17.3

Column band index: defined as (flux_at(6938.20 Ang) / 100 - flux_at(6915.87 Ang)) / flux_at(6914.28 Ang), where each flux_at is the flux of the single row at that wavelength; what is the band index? -0.97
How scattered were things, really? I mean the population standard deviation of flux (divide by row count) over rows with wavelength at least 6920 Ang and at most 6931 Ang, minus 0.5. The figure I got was -0.324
